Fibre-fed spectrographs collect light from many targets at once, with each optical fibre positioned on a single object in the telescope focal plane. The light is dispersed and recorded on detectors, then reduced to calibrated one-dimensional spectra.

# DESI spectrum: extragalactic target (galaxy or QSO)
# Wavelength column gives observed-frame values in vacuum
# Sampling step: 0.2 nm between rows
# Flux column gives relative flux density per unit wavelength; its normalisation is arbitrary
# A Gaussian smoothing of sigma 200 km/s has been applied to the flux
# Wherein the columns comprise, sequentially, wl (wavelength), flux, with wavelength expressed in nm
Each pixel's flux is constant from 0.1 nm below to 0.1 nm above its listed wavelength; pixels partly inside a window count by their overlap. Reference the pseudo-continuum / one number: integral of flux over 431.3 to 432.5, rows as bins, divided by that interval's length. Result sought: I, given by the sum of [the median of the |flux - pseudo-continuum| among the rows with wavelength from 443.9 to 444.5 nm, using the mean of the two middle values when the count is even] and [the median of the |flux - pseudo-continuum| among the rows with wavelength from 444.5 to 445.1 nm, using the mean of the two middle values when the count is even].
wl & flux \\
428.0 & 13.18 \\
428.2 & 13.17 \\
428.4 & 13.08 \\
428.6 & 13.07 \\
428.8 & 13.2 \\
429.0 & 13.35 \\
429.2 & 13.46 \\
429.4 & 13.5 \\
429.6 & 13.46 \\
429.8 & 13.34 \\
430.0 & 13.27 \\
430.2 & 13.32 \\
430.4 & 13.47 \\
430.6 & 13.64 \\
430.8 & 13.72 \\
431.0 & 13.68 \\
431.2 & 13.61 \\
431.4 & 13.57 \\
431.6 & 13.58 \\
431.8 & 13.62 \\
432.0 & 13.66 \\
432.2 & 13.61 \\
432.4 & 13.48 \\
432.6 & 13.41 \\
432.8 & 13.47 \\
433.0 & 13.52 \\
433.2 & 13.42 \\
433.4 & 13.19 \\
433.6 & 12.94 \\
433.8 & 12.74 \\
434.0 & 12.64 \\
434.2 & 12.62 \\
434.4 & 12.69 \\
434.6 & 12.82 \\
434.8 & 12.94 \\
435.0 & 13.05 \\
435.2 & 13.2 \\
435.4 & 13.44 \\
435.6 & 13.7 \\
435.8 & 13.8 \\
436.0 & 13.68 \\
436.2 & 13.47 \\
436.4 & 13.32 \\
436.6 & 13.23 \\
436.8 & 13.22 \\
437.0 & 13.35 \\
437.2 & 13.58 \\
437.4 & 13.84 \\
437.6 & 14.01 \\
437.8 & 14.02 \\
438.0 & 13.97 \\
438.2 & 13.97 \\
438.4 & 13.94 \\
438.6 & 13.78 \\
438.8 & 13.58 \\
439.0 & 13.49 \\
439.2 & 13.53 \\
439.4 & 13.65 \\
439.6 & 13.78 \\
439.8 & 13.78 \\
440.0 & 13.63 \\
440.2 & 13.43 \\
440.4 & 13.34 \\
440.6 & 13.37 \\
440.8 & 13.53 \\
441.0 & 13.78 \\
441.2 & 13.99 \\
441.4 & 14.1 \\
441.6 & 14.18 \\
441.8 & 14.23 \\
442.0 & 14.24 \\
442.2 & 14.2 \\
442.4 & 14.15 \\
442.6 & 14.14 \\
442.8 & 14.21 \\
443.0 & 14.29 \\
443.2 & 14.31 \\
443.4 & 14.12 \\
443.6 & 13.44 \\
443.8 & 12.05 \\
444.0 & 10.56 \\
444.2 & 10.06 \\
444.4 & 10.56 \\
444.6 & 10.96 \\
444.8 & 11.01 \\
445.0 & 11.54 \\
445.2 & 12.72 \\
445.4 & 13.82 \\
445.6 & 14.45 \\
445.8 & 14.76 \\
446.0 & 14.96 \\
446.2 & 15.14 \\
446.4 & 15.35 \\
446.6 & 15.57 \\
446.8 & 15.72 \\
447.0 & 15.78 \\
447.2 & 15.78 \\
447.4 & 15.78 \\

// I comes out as 5.6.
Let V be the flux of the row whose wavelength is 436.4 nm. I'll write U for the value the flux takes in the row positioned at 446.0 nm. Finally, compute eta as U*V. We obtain 199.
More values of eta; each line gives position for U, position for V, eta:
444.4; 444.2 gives 106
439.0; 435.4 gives 181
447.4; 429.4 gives 213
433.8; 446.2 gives 193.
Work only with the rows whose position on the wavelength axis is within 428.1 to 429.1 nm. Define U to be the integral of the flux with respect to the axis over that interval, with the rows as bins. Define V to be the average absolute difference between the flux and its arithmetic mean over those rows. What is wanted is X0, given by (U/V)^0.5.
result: 12.8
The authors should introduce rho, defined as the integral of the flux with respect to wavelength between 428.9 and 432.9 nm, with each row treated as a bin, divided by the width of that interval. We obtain 13.51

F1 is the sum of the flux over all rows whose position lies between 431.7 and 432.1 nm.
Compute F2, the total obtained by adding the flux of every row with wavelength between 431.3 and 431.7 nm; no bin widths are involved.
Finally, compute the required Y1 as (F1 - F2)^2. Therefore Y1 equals 0.0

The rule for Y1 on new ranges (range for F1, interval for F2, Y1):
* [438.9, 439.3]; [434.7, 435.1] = 1.1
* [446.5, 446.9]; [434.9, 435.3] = 25.4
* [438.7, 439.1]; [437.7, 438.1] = 0.8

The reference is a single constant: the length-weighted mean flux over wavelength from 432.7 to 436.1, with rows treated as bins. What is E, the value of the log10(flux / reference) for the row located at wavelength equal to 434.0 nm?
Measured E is -0.02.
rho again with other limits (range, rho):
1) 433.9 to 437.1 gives 13.20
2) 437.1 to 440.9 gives 13.70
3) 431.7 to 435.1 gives 13.17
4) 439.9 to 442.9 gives 13.90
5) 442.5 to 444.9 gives 12.48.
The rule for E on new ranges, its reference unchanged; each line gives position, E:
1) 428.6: 0.00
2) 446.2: 0.06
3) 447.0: 0.08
